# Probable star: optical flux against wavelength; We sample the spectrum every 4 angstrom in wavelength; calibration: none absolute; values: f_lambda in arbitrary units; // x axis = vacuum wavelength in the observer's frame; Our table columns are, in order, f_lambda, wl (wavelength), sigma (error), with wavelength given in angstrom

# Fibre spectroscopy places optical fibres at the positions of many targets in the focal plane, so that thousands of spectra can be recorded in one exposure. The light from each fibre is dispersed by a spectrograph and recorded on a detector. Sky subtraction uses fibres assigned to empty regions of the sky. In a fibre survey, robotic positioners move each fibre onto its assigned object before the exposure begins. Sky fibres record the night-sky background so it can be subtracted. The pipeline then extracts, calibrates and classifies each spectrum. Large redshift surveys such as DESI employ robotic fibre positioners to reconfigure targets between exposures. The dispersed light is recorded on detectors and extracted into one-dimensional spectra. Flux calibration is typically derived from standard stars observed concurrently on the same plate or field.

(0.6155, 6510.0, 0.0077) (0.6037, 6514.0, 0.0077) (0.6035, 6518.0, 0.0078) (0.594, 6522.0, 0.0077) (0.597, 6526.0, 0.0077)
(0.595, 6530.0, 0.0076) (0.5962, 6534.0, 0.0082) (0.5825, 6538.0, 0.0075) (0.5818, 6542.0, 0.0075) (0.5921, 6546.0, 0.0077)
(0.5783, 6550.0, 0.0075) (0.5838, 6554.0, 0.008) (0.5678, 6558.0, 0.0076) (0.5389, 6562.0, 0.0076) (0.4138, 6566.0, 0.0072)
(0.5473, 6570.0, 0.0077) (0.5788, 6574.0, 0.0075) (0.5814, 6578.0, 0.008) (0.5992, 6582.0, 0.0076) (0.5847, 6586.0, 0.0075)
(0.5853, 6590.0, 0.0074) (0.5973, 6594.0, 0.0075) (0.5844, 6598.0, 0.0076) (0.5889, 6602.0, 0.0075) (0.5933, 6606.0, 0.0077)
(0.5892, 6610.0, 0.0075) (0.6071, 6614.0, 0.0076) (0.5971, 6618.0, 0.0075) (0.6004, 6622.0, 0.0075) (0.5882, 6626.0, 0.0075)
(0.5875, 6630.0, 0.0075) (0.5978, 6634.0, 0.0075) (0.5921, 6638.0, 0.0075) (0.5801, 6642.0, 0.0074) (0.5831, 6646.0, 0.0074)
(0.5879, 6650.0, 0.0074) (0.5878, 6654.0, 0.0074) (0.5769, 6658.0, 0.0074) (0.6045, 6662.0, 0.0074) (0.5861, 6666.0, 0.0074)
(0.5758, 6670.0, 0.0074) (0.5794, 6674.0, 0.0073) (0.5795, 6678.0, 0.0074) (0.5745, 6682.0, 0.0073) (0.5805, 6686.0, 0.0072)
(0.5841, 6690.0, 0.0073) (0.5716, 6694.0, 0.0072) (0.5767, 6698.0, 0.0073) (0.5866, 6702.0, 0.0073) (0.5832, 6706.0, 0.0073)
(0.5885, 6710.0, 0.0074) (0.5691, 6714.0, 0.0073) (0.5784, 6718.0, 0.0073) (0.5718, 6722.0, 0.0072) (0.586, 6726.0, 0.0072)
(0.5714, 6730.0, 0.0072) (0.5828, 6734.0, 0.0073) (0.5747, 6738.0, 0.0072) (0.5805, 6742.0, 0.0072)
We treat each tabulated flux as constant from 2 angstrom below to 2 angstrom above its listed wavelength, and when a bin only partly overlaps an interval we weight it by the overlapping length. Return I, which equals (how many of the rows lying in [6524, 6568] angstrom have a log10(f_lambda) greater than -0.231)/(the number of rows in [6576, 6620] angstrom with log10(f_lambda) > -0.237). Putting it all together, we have 0.36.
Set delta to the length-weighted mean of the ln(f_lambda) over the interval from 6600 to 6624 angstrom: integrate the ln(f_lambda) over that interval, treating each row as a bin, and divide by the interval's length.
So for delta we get -0.518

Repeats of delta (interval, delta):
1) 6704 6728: -0.546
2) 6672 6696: -0.548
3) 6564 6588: -0.604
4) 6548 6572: -0.626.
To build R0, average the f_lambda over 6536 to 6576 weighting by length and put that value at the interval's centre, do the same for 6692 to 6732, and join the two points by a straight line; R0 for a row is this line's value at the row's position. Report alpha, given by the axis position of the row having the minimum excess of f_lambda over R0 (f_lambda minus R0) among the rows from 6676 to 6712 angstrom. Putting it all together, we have 6694.0 angstrom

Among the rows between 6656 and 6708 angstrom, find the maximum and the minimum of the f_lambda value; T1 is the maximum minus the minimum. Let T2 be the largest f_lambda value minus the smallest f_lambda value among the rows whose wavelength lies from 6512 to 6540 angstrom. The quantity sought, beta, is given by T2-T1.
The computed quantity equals -0.01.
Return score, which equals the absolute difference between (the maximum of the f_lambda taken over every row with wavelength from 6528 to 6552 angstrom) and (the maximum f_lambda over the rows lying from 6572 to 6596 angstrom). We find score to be 0.003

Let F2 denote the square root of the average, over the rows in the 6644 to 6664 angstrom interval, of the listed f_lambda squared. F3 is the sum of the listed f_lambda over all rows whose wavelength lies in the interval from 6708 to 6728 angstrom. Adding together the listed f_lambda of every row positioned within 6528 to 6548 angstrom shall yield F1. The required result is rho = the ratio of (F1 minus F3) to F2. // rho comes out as 0.09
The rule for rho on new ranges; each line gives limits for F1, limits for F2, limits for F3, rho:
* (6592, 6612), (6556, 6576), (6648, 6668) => 0.02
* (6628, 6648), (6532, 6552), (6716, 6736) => 0.09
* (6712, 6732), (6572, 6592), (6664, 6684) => -0.03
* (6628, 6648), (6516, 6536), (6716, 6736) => 0.08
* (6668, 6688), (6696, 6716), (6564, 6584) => 0.29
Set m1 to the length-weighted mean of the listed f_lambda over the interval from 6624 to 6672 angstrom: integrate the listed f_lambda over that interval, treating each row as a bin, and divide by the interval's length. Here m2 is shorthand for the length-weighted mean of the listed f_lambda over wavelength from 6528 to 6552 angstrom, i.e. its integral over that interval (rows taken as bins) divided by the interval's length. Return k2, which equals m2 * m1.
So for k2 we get 0.345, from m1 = 0.587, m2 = 0.588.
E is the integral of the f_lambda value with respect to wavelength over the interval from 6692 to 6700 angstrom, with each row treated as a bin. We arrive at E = 5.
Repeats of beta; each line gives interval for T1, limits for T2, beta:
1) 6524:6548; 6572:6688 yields 0.02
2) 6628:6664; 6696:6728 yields -0.01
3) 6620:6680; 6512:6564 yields 0.04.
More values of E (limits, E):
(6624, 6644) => 12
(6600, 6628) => 17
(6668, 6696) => 16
